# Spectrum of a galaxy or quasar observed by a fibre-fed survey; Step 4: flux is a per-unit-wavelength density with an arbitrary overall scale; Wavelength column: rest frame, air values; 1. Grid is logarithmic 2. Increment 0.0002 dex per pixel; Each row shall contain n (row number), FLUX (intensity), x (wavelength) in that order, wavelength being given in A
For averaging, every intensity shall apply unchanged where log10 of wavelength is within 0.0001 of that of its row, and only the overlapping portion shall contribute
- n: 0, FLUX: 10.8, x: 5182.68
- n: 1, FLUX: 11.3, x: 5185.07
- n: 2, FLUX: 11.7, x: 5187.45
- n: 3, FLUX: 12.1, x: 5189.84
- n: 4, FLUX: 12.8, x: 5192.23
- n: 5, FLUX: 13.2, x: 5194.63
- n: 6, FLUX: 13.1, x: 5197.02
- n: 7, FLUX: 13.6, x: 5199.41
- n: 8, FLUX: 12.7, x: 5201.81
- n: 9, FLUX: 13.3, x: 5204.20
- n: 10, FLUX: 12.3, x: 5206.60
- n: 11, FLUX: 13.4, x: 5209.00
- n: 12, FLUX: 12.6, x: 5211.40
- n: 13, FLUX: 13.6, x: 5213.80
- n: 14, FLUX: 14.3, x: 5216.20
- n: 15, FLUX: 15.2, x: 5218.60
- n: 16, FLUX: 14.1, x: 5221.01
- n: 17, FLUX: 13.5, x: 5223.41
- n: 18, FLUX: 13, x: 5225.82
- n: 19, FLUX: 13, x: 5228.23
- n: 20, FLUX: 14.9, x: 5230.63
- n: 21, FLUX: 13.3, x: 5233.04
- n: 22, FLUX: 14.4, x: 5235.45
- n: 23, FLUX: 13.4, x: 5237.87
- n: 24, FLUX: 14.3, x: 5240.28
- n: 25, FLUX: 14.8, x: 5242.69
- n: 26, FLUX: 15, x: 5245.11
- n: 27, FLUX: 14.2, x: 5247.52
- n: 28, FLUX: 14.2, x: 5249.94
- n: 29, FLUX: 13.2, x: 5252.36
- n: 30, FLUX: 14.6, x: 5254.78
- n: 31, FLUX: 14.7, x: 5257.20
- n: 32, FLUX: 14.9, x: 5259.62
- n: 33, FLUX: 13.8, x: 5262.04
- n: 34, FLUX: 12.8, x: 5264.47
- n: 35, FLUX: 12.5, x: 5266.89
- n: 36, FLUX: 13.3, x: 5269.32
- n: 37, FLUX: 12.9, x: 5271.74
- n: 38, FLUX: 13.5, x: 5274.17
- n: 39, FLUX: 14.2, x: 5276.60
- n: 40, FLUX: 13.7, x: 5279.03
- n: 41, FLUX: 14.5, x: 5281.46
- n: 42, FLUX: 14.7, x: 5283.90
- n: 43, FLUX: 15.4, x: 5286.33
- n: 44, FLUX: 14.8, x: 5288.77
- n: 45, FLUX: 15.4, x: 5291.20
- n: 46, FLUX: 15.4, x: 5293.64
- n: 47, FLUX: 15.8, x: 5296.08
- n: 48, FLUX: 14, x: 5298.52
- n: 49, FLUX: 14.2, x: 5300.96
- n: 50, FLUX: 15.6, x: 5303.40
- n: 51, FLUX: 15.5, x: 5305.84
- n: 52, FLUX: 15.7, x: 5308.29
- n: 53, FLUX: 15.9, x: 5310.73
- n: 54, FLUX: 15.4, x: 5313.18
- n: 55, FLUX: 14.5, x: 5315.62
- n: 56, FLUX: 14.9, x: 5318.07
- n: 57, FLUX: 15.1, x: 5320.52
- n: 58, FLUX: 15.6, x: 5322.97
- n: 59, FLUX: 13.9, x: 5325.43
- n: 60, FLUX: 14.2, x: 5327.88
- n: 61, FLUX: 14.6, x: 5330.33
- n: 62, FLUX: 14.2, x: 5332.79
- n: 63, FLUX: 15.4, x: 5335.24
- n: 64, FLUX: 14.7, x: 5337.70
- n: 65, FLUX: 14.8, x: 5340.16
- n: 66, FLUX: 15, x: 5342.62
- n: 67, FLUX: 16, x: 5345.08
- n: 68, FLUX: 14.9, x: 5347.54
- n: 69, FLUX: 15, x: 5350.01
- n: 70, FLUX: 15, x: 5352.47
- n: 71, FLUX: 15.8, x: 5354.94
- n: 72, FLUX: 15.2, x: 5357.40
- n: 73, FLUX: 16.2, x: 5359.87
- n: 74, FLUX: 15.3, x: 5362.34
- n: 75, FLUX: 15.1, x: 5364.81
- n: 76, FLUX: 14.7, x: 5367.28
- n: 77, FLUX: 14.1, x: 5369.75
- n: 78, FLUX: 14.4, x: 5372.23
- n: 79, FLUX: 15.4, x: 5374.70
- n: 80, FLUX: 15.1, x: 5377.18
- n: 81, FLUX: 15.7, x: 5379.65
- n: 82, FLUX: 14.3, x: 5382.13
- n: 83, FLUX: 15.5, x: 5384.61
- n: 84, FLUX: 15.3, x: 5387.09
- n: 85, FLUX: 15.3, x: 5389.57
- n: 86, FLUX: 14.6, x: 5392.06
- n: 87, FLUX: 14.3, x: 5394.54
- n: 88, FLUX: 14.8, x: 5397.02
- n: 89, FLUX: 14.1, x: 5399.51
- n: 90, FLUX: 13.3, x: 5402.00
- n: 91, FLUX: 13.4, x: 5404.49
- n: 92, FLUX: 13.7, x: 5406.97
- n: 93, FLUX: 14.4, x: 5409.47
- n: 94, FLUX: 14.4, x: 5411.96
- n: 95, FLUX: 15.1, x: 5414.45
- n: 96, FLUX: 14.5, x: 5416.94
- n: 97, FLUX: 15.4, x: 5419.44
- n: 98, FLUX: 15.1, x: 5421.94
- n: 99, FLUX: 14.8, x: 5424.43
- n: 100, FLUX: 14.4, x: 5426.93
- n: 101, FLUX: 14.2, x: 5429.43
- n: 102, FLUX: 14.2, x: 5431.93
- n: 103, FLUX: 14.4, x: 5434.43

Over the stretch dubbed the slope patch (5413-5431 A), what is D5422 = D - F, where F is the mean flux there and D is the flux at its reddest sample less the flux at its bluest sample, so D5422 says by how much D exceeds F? -15.7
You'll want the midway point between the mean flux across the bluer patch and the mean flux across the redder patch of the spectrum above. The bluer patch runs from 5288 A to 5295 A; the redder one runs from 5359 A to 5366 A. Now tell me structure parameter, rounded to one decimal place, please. 15.4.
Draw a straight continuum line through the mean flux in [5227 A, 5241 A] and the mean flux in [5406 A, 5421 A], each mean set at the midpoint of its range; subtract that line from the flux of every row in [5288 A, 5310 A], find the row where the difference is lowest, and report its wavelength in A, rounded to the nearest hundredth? 5298.52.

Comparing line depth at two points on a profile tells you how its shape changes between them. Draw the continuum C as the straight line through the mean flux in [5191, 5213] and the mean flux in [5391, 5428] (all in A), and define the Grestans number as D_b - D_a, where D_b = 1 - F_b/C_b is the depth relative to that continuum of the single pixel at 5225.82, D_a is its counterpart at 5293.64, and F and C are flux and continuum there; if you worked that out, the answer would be 0.14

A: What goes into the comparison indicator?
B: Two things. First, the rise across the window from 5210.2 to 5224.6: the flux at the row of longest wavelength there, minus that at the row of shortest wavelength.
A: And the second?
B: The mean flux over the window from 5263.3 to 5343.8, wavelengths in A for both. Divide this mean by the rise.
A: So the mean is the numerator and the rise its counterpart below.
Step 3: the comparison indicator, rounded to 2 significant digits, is 16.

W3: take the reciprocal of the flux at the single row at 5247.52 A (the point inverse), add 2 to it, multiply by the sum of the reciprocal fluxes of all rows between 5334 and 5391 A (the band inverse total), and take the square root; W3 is 1.8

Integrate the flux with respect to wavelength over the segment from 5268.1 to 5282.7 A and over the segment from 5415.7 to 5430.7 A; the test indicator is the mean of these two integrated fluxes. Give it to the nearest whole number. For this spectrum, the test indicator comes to 210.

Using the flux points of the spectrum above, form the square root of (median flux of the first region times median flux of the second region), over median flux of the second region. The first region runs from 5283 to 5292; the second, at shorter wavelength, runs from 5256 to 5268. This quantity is 1.046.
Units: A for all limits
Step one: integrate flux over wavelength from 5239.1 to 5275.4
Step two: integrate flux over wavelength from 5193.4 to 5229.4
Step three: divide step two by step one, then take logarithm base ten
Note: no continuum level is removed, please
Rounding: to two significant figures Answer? -0.020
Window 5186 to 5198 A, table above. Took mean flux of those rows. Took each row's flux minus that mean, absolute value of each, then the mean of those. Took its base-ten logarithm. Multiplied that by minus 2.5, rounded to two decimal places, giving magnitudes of 0.66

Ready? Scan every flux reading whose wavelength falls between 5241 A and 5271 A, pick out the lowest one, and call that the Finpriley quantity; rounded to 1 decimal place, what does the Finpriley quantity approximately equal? 12.5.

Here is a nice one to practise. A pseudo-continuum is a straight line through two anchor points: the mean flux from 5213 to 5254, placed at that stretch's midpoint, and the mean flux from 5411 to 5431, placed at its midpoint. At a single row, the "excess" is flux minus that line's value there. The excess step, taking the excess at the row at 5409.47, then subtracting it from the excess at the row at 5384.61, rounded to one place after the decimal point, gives 1.2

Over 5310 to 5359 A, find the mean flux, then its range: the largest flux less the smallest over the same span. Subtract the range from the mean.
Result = 12.9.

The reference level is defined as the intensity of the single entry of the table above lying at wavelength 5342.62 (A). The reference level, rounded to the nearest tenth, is 15.0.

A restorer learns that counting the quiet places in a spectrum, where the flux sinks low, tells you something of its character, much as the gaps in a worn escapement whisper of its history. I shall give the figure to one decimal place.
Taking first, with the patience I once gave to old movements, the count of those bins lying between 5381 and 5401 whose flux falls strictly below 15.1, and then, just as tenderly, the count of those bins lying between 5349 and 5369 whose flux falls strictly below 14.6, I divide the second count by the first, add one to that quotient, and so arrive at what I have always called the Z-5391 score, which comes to 1.0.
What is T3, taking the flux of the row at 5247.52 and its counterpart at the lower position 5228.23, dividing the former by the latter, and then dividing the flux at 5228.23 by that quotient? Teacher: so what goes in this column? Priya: 11.9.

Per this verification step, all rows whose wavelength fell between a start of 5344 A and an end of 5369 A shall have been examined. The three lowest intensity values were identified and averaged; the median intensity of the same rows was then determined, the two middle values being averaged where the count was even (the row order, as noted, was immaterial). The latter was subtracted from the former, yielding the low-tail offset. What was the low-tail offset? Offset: -0.3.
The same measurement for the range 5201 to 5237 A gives -0.9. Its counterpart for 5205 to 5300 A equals -1.7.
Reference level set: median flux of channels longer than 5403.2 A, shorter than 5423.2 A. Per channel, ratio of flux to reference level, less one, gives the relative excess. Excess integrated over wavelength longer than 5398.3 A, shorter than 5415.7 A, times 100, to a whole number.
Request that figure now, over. -47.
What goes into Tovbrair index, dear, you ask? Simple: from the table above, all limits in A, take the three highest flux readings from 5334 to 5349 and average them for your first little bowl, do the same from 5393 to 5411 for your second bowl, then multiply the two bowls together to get 224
